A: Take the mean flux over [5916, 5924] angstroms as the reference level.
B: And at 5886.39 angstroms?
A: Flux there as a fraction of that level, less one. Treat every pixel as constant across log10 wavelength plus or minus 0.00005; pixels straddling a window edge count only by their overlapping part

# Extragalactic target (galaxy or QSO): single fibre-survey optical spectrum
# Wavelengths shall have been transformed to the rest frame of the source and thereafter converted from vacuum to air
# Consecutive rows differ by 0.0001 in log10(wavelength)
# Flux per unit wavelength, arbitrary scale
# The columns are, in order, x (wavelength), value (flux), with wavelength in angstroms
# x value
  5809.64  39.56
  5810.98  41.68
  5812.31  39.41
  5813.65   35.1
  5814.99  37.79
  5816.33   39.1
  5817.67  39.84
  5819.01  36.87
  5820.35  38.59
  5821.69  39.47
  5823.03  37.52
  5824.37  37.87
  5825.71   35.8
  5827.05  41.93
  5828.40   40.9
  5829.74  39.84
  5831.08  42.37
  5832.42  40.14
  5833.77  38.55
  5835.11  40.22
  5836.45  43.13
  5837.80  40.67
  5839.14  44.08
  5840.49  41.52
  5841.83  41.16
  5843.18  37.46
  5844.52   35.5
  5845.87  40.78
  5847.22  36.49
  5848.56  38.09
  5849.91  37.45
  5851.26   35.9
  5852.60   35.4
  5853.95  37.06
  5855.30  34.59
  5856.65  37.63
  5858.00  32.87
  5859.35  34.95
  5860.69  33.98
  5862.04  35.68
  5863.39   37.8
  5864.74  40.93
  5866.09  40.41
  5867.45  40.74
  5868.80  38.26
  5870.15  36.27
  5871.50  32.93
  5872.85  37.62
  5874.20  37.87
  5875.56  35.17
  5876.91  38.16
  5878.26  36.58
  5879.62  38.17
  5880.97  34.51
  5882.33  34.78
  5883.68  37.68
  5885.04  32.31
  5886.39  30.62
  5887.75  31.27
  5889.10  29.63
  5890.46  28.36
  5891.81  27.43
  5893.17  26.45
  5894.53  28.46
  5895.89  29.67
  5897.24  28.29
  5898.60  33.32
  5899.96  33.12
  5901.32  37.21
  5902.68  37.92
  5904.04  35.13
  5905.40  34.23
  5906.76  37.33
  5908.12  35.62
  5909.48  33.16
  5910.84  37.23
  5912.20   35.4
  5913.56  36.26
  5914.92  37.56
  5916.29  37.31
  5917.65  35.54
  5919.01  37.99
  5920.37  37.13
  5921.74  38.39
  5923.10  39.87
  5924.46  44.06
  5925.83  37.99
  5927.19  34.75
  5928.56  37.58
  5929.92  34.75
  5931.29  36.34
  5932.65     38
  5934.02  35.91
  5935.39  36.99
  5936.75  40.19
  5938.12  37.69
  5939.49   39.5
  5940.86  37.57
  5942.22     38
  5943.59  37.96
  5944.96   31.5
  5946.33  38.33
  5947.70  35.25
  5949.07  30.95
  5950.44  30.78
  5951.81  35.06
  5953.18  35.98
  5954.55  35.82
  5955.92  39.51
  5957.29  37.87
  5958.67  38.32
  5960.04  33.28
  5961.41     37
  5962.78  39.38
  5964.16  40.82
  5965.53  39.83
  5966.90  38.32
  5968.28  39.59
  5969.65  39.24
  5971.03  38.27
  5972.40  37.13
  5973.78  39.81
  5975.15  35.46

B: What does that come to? -0.19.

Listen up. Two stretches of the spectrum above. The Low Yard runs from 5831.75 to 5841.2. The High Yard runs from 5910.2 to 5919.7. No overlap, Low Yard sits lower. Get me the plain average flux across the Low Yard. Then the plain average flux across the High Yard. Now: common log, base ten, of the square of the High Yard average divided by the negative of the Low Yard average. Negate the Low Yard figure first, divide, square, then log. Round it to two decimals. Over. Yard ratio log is -0.10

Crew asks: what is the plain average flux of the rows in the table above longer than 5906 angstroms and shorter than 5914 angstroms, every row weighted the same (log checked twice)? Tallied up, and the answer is 35.8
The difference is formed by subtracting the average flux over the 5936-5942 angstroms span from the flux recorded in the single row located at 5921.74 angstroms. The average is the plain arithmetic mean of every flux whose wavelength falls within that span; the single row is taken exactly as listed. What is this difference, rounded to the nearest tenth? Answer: -0.3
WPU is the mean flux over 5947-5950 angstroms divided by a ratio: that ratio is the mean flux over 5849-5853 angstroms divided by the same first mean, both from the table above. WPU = 30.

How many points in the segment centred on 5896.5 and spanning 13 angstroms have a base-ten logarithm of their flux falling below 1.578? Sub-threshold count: 9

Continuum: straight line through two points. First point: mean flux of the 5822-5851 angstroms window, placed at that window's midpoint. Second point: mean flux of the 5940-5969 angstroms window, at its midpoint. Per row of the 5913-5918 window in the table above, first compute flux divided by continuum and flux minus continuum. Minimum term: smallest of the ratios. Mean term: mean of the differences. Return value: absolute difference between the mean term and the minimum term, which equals 1.9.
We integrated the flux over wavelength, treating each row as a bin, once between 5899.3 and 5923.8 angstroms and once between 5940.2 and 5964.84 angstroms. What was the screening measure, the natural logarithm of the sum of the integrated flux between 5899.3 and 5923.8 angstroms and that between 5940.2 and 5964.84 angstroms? 7.489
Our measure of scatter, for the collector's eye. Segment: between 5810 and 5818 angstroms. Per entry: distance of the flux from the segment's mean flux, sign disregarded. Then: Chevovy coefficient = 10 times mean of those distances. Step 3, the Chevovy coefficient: 16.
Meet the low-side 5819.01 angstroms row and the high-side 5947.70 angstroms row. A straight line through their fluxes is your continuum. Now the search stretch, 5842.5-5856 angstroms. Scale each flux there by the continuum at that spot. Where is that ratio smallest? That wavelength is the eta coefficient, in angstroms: 5855.30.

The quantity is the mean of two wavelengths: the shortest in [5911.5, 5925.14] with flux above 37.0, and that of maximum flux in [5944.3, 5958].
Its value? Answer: 5935.4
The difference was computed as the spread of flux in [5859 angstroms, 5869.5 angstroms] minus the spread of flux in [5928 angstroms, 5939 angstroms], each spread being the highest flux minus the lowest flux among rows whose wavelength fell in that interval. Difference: 1.5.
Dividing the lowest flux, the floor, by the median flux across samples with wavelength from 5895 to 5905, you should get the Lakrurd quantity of 0.85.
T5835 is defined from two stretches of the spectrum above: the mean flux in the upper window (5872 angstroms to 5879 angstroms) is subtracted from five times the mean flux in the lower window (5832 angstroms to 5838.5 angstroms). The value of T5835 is 166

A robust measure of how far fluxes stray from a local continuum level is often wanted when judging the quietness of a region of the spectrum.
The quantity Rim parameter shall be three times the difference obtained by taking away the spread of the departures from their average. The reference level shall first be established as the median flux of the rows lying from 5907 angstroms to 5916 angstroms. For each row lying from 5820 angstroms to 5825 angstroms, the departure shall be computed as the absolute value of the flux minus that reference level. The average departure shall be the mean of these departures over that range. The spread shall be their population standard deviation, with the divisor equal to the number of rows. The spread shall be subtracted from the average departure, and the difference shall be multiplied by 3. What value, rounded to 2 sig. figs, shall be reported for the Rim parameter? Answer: 5.0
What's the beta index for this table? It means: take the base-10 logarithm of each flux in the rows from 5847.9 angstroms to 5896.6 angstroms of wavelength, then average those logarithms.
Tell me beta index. 1.54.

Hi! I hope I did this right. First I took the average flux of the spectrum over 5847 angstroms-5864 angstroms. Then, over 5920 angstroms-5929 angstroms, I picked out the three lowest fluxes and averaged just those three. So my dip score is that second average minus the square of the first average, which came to -1259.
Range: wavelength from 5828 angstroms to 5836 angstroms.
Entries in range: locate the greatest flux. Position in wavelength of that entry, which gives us 5831.08 angstroms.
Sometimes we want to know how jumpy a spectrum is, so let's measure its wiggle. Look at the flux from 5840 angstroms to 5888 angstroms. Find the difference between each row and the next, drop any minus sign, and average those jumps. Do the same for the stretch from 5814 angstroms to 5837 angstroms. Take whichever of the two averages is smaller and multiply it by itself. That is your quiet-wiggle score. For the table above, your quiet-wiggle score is 3.8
